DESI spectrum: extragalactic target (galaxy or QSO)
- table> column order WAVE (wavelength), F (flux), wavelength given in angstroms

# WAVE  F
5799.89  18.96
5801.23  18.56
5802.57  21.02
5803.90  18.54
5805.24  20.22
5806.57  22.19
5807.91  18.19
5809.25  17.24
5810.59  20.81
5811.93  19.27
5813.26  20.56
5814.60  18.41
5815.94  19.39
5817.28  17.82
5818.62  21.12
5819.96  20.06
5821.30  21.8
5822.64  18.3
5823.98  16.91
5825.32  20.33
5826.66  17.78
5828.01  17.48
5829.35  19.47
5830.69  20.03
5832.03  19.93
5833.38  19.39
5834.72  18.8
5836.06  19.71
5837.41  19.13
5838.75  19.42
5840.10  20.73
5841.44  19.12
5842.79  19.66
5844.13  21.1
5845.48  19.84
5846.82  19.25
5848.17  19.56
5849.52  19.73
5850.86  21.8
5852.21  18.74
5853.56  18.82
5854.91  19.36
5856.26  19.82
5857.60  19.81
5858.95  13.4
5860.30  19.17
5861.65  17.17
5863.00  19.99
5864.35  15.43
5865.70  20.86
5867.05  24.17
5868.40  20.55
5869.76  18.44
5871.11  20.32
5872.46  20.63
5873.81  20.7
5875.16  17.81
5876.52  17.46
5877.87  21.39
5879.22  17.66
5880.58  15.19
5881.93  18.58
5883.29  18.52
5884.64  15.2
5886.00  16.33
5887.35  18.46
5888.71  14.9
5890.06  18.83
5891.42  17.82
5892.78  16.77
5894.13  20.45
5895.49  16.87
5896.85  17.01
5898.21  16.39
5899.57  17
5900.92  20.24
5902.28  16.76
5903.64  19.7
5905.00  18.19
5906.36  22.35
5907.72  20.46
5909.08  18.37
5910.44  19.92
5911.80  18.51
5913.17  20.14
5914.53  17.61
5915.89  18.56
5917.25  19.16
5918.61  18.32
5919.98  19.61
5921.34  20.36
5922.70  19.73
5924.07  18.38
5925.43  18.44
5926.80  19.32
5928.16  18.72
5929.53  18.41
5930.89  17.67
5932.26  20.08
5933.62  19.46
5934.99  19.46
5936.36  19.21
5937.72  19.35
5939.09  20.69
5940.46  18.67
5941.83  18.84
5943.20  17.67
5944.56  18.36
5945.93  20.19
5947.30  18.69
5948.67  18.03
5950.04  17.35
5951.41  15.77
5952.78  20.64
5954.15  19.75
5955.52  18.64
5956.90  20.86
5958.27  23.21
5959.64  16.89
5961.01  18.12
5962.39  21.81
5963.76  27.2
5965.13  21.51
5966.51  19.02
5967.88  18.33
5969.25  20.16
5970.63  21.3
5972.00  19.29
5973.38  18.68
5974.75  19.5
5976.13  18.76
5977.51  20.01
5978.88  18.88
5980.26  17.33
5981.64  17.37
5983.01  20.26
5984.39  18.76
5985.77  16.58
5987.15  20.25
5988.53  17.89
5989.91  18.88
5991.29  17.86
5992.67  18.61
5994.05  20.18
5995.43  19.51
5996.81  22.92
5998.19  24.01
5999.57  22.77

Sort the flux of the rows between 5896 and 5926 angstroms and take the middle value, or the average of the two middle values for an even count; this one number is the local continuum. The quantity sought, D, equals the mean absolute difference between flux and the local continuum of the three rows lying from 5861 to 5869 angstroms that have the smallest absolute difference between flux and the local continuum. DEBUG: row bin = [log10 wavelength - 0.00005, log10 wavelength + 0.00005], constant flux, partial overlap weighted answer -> 1.61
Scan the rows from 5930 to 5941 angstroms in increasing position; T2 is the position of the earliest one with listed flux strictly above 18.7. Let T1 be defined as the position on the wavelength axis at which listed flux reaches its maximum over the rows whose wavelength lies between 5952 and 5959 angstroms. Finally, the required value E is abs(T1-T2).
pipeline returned 26.0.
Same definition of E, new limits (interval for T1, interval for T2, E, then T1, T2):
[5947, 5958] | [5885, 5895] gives 66.8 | 5956.90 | 5890.06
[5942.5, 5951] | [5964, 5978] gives 19.2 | 5945.93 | 5965.13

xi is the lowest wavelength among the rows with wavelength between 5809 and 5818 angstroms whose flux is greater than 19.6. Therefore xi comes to 5810.59 angstroms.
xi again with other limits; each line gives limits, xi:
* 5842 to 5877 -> 5842.79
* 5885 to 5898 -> 5894.13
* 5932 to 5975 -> 5932.26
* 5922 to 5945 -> 5922.70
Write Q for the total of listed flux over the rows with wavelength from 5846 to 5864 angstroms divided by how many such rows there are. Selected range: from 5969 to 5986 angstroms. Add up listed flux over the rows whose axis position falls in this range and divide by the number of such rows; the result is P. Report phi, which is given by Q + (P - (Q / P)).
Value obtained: 37.0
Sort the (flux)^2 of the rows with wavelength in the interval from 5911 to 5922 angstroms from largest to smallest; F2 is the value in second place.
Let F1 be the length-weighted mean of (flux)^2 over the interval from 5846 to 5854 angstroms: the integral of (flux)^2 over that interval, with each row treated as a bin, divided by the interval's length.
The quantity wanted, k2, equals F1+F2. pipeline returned 794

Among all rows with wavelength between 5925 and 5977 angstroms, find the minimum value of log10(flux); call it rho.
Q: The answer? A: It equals 1.20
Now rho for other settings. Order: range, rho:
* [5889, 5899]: 1.21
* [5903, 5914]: 1.26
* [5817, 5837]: 1.23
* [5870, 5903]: 1.17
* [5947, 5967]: 1.20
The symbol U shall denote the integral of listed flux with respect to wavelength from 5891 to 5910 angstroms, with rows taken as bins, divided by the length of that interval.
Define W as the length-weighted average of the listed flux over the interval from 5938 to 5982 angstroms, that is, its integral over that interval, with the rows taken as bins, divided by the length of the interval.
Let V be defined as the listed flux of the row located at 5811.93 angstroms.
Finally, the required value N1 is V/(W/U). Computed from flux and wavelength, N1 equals 18.3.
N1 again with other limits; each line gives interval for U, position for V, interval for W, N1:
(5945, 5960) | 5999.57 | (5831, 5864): 22.6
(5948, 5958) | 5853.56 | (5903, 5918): 18.4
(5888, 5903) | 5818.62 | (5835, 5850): 18.8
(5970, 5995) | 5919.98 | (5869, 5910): 20.3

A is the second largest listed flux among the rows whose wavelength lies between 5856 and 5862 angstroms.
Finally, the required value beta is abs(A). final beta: 19.8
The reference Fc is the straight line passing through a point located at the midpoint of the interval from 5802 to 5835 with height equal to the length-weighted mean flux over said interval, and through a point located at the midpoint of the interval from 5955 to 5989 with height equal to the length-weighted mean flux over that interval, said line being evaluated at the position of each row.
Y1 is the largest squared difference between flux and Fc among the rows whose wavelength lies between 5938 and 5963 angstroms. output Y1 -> 15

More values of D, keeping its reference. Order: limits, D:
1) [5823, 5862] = 0.25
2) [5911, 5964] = 0.05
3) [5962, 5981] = 0.19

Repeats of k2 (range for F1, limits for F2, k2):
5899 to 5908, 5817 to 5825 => 819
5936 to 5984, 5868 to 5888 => 810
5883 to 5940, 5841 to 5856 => 794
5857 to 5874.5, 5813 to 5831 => 824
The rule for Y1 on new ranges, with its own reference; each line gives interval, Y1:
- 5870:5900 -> 21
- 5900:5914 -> 8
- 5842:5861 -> 37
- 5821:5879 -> 37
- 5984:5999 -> 19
